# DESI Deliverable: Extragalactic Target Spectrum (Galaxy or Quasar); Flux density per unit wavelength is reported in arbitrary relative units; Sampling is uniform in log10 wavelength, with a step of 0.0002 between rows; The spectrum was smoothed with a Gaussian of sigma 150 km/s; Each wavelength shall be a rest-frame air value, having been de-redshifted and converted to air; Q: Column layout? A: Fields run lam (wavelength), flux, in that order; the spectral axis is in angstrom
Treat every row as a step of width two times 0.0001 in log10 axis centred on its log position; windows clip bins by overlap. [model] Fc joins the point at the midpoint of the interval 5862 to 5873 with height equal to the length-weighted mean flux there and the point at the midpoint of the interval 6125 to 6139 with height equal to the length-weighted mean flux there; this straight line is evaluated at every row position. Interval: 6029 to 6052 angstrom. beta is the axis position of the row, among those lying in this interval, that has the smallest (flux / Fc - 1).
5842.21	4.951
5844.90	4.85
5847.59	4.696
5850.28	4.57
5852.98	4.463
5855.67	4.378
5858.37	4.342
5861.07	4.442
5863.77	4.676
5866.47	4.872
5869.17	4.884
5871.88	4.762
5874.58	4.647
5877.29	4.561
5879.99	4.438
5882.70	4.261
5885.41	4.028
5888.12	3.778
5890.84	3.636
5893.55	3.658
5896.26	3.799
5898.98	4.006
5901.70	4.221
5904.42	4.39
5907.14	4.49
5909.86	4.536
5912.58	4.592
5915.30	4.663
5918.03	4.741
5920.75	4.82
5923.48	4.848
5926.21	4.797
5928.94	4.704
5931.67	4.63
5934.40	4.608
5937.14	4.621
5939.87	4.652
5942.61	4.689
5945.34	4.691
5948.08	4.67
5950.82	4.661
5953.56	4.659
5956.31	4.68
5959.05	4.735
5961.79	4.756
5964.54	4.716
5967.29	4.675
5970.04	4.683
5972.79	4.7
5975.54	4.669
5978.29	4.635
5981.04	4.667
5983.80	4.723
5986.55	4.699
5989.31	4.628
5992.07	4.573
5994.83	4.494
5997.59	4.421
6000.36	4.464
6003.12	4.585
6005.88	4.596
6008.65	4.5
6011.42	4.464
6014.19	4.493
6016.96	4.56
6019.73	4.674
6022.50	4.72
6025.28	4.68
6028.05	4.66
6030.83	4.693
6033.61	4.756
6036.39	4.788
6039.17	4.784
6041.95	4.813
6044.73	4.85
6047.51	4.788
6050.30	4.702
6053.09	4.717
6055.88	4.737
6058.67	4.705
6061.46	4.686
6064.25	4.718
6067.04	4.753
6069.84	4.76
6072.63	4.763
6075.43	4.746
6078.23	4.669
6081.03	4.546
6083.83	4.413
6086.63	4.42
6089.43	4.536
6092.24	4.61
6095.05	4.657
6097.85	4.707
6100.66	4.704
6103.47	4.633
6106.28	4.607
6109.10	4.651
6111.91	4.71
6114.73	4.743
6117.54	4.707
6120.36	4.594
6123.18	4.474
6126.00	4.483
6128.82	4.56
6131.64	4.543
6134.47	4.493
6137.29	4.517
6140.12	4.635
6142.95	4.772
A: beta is 6030.83 angstrom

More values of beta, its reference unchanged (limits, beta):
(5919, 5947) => 5934.40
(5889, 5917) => 5890.84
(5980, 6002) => 5997.59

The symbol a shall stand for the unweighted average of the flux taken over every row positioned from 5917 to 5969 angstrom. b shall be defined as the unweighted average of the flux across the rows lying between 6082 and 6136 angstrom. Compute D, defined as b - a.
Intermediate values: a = 4.70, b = 4.59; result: -0.11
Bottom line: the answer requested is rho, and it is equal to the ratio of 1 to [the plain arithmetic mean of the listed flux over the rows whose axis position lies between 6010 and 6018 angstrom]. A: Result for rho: 0.222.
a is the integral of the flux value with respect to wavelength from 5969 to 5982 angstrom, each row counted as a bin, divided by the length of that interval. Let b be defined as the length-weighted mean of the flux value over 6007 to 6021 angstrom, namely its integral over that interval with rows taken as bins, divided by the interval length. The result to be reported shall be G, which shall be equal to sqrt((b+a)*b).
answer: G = 6.46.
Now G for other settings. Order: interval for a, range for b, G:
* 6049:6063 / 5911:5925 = 6.68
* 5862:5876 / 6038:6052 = 6.76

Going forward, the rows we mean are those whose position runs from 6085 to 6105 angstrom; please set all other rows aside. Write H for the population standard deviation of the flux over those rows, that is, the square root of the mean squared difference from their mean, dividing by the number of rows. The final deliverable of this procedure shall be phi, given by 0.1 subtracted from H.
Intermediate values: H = 0.09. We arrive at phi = -0.005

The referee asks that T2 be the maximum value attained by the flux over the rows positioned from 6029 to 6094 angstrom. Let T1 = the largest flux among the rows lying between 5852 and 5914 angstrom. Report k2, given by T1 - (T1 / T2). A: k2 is 3.88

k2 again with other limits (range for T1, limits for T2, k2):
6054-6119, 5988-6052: 3.78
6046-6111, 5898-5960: 3.80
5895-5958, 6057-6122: 3.83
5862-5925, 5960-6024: 3.86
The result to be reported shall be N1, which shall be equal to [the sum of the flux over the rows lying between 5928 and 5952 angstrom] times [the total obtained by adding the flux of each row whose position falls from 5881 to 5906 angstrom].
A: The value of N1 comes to 1500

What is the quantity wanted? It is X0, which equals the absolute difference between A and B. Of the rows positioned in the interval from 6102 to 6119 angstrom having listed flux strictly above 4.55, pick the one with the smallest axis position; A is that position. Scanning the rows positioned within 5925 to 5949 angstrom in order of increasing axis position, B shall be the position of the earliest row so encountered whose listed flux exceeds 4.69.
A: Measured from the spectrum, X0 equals 177.3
